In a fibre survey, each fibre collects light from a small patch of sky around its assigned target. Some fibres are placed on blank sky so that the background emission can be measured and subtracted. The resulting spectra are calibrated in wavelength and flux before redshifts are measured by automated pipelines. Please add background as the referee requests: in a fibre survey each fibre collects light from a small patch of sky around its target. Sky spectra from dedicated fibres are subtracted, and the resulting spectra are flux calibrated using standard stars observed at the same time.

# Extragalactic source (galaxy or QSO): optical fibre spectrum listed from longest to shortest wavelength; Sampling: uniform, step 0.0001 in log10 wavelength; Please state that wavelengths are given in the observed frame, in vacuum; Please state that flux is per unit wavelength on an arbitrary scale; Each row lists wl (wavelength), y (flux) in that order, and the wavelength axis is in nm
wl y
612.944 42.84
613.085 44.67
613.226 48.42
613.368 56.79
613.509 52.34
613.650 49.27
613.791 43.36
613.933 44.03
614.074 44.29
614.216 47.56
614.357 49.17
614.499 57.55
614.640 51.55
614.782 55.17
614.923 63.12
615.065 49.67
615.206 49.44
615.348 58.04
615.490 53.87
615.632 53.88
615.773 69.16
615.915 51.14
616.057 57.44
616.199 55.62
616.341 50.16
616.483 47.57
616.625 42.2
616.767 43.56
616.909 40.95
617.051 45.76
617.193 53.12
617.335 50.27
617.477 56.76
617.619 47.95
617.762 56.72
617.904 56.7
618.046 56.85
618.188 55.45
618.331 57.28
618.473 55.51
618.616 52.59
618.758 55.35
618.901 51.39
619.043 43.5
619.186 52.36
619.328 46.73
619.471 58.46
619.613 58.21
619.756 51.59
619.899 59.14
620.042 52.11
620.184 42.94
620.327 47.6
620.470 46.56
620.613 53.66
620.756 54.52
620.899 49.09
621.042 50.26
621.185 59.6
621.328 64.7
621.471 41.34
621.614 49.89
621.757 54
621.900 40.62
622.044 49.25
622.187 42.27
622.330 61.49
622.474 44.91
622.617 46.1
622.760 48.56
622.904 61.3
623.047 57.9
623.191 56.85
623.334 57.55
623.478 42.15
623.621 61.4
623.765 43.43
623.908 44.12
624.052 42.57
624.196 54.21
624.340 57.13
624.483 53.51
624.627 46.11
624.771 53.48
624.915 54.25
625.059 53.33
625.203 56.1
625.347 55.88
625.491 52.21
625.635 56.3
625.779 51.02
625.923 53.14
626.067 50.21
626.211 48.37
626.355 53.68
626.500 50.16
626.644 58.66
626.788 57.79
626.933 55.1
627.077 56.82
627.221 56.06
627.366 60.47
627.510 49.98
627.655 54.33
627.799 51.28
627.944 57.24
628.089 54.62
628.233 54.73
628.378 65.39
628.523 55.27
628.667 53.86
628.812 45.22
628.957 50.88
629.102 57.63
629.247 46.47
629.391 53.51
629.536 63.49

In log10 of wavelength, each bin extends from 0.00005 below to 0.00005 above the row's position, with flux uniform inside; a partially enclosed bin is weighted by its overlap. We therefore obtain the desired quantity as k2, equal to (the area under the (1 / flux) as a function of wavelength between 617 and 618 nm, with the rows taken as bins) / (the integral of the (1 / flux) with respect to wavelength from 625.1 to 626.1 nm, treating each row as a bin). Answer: 1.02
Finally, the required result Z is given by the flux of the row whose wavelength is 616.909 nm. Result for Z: 40.95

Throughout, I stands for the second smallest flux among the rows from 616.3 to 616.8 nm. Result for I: 43.56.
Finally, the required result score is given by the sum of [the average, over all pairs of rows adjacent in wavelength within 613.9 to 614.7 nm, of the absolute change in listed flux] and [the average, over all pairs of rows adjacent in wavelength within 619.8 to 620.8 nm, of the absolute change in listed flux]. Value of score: 9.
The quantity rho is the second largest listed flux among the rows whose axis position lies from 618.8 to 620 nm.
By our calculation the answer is 58.46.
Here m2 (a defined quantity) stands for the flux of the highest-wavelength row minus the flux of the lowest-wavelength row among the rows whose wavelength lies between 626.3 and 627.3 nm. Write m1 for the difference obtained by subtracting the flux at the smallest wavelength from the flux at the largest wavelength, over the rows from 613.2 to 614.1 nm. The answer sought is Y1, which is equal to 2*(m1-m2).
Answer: -13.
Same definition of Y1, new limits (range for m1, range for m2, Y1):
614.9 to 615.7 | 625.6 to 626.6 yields -6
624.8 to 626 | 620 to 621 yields 4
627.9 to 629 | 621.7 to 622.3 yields 11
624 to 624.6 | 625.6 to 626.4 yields 27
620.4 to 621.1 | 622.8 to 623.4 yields 15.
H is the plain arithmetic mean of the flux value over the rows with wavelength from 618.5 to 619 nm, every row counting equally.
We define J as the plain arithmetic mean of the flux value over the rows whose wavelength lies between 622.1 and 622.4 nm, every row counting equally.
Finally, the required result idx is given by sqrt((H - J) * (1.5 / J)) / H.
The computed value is 0.004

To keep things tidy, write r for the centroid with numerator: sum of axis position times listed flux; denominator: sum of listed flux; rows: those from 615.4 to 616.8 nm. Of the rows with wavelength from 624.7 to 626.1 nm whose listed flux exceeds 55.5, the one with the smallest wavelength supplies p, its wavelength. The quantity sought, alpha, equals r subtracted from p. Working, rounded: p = 625.203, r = 616.09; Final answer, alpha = 9.11 nm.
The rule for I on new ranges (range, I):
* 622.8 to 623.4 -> 57.55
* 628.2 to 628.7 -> 54.73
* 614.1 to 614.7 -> 49.17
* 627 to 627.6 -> 56.06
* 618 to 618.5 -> 55.51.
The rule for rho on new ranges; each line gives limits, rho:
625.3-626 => 55.88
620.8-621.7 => 59.6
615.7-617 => 57.44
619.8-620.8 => 54.52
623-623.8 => 57.9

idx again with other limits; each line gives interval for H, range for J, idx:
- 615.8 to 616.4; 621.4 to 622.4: 0.007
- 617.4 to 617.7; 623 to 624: 0.002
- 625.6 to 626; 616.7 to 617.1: 0.011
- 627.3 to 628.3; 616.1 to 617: 0.009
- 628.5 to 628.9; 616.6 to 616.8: 0.011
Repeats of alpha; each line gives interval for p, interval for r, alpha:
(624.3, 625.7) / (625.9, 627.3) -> -2.25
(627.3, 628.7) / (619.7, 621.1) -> 6.97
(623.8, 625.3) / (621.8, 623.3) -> 1.76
